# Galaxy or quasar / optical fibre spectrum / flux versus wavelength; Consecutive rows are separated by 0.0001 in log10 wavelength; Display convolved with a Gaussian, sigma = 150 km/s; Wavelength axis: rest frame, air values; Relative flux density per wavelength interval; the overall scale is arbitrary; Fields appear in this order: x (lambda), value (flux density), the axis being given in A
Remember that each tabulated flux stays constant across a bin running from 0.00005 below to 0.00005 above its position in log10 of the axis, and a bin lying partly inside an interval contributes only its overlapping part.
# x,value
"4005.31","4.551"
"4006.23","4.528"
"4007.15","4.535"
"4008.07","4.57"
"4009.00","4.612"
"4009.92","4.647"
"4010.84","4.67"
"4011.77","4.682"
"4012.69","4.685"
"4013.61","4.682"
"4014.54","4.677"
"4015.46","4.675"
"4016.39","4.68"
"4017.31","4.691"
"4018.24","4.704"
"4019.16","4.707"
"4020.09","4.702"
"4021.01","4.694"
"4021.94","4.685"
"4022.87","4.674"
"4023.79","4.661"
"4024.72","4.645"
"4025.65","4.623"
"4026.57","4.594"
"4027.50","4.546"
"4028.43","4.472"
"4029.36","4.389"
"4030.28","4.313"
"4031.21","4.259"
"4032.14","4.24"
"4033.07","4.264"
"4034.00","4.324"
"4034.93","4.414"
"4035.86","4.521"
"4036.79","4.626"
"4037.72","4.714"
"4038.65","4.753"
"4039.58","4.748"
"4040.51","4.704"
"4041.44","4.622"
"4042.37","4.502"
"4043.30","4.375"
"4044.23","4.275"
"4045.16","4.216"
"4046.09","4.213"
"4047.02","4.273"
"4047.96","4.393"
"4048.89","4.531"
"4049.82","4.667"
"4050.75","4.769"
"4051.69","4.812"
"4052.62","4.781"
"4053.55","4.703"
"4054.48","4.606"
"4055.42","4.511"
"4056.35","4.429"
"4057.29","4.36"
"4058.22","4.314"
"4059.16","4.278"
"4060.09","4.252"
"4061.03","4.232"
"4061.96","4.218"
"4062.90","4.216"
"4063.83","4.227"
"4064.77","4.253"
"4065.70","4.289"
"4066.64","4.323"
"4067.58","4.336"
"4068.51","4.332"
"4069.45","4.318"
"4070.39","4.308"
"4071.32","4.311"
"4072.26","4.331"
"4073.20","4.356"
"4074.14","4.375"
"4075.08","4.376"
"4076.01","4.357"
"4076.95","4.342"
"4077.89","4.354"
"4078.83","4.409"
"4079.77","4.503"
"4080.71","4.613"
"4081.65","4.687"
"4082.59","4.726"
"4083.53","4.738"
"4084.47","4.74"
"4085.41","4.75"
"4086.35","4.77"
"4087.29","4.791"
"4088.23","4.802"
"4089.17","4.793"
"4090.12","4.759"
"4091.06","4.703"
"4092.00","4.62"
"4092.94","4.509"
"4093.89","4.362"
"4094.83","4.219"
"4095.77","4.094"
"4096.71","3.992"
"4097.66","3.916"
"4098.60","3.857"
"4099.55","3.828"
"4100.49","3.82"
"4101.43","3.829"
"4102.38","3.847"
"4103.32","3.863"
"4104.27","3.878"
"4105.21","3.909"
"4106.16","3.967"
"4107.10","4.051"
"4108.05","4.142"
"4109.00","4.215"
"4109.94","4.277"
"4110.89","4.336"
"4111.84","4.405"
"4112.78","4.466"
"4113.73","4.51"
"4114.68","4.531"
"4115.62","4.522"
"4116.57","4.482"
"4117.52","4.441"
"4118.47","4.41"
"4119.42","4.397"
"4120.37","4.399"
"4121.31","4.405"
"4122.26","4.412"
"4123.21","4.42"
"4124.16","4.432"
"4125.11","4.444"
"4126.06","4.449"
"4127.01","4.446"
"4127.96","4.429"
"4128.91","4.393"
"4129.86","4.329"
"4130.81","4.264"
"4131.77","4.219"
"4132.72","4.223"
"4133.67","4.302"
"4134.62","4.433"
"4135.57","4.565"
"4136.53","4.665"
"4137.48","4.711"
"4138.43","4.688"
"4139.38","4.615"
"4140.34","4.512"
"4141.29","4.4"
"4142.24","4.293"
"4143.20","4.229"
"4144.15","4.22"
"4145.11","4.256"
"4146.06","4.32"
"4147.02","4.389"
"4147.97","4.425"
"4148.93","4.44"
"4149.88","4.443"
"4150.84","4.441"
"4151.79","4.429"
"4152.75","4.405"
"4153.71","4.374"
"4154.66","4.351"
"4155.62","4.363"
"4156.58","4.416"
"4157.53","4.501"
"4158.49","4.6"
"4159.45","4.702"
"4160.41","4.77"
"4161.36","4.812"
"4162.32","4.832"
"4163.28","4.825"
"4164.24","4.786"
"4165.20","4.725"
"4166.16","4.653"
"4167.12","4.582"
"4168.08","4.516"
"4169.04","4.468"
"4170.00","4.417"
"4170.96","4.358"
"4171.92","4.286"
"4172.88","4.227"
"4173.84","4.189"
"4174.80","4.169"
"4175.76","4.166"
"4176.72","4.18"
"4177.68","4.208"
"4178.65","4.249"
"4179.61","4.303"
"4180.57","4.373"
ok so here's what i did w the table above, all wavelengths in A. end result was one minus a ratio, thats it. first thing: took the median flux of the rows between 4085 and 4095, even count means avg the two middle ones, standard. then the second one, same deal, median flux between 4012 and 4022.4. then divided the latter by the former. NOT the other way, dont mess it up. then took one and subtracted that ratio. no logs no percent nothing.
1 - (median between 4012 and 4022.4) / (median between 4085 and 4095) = 0.014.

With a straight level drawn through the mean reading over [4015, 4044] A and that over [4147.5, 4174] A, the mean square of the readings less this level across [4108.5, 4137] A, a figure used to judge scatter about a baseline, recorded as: 0.025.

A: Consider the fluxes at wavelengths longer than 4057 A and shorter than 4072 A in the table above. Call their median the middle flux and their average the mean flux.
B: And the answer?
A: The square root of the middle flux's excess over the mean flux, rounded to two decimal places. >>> 0.11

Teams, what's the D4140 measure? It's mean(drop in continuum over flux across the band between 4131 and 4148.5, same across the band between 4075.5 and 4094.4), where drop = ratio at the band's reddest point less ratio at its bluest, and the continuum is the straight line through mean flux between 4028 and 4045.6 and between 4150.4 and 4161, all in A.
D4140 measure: -0.02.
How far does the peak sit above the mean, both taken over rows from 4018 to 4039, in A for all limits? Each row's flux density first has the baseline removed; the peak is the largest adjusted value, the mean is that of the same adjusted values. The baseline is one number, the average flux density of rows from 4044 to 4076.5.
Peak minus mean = 0.21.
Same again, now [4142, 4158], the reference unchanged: 0.13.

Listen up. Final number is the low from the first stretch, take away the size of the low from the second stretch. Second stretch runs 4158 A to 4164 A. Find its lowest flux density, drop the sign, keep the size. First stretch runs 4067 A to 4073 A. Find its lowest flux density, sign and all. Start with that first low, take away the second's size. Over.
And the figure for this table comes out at -0.3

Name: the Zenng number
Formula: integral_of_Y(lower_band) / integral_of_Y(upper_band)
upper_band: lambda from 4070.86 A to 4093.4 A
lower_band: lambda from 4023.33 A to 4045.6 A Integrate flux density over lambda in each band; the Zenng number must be 0.971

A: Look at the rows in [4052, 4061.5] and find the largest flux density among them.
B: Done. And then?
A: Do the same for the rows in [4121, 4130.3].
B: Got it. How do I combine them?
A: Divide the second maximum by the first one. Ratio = 0.93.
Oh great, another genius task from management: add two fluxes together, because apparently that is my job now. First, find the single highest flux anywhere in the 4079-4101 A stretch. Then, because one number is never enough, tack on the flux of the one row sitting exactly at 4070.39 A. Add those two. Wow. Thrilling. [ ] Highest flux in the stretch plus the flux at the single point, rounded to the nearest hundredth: 9.11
